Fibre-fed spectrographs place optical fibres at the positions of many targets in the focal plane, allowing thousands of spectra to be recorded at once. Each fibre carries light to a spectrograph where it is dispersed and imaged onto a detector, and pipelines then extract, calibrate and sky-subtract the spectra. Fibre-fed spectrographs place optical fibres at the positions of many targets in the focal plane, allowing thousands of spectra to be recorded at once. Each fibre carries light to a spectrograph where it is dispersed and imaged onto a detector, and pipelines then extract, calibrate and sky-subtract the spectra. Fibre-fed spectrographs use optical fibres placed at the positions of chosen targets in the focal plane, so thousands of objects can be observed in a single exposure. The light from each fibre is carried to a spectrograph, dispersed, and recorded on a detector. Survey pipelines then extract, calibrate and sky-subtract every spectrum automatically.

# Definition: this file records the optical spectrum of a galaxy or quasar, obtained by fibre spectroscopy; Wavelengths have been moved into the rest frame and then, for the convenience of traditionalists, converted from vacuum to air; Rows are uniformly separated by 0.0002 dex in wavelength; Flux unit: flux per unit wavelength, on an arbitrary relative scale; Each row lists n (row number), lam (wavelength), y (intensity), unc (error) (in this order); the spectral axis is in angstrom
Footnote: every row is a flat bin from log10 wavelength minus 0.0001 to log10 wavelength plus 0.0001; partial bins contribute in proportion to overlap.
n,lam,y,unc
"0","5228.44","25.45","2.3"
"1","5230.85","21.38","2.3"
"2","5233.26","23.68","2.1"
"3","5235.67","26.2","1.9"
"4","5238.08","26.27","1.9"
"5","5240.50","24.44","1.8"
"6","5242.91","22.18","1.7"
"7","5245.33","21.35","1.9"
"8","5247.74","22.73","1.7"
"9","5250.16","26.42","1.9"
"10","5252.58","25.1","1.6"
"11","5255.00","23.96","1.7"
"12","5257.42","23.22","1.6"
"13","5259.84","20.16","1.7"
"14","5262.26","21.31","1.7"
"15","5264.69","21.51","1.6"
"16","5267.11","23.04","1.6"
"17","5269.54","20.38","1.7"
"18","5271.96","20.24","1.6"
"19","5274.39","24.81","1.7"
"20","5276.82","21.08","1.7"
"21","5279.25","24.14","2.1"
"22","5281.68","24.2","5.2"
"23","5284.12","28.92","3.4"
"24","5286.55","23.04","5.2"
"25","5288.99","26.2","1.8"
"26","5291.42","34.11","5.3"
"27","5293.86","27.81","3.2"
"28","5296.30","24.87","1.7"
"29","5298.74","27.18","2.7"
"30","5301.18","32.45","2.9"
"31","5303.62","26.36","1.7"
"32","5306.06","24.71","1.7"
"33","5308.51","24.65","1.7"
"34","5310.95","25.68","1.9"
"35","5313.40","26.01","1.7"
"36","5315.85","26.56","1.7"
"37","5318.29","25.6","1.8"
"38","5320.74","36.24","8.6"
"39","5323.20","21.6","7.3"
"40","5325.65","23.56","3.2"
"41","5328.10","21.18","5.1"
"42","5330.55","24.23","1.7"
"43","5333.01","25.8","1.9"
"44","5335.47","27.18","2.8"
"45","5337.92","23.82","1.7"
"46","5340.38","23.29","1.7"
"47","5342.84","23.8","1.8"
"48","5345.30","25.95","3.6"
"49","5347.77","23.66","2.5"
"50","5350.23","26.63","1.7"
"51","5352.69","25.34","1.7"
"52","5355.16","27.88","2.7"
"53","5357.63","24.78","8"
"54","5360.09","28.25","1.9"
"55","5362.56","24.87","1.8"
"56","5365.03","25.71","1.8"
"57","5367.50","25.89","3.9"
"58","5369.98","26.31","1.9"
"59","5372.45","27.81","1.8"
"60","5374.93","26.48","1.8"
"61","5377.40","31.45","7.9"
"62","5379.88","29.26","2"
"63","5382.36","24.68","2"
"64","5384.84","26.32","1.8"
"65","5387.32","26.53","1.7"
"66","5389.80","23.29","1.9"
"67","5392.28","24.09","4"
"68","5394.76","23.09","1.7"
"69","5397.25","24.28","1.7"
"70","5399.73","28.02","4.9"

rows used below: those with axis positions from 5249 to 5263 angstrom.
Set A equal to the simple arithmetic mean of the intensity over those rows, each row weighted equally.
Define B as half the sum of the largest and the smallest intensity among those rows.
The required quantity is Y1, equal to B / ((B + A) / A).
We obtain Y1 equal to 11.7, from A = 23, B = 23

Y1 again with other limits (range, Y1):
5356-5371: 13.1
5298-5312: 13.8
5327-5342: 12.1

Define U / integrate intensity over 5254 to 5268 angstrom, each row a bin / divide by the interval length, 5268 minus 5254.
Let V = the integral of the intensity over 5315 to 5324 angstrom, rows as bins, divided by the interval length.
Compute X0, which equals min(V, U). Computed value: 22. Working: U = 22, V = 28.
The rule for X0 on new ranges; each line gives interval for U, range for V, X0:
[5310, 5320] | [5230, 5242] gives 24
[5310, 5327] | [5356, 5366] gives 26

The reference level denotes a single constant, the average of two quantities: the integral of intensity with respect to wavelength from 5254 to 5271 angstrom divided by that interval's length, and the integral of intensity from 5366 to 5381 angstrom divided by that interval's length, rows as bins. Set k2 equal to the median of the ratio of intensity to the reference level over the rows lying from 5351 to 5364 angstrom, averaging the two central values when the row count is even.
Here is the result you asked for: 1.020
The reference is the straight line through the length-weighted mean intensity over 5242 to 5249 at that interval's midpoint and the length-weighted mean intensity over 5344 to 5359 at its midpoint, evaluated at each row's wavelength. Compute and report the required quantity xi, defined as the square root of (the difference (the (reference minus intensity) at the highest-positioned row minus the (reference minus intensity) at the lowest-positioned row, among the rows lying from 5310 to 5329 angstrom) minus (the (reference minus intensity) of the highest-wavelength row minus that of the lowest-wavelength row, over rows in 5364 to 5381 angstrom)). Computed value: 2.9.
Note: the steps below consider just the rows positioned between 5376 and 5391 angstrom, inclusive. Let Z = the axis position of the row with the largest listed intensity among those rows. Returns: 5377.40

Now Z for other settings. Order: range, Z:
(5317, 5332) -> 5320.74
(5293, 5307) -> 5301.18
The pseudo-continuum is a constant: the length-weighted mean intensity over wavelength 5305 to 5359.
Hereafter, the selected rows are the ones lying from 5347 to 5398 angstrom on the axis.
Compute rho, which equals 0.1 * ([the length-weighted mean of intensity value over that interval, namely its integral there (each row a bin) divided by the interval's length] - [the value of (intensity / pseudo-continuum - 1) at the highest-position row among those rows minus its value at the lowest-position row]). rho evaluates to 2.60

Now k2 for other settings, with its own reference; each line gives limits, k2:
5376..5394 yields 1.059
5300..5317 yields 1.047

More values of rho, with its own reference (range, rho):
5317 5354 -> 2.52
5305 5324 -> 2.66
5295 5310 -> 2.67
